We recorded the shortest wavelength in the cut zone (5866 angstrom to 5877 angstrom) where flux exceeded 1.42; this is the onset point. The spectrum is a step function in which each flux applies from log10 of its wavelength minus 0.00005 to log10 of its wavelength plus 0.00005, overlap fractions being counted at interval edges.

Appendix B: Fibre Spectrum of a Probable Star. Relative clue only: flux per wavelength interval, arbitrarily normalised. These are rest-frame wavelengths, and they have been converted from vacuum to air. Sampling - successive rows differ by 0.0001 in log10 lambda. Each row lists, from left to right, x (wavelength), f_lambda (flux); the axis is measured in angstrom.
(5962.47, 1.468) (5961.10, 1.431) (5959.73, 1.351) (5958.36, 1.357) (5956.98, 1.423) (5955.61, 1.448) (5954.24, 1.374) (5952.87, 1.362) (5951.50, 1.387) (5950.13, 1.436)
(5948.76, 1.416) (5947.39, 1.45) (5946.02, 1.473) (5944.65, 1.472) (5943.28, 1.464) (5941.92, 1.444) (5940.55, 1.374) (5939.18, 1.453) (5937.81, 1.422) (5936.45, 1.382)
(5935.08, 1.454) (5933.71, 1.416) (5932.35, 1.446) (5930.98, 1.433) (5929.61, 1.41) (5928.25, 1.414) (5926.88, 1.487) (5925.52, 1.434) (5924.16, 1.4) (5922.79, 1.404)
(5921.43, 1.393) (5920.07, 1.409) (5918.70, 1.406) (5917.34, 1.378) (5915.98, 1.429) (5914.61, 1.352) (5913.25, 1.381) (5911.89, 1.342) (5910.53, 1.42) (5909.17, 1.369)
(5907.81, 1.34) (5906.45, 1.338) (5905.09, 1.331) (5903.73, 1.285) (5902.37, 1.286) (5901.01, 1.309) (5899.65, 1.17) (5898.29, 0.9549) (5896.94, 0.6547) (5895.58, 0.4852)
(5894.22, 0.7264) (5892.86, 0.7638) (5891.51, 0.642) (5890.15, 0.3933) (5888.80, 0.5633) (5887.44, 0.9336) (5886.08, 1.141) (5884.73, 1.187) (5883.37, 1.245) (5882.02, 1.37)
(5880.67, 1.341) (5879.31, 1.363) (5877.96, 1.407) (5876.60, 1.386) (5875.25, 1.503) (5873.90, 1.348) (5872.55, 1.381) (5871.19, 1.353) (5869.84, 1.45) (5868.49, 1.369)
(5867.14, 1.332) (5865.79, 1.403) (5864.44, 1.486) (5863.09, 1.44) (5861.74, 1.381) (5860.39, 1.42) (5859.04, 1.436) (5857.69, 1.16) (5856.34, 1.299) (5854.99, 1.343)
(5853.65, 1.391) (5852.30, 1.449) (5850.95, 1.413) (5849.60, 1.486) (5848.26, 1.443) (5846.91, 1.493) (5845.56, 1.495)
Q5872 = 5869.84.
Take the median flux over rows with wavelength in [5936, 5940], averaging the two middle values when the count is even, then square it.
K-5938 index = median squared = 2.02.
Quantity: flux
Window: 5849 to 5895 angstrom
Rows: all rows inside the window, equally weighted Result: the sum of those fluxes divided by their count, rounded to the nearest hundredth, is 1.24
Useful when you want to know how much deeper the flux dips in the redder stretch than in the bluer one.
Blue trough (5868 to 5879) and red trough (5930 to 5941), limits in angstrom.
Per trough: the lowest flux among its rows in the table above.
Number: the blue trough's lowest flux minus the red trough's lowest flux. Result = -0.03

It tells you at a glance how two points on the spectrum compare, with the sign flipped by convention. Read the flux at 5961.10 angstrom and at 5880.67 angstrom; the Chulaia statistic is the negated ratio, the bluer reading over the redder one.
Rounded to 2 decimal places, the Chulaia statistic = -0.94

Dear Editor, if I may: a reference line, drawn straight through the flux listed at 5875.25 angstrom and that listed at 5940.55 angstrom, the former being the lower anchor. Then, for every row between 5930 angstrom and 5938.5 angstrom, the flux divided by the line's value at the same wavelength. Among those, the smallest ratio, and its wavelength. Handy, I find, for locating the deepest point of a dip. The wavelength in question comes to 5936.45 angstrom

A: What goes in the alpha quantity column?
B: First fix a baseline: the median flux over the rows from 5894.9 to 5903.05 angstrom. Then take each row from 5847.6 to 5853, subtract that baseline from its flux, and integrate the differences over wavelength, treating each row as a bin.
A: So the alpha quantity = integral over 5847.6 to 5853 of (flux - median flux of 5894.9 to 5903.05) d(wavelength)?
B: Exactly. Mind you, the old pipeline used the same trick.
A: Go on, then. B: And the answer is 2.1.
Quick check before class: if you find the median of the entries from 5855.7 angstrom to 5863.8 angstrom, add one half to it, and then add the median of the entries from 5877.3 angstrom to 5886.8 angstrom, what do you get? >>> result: 3.24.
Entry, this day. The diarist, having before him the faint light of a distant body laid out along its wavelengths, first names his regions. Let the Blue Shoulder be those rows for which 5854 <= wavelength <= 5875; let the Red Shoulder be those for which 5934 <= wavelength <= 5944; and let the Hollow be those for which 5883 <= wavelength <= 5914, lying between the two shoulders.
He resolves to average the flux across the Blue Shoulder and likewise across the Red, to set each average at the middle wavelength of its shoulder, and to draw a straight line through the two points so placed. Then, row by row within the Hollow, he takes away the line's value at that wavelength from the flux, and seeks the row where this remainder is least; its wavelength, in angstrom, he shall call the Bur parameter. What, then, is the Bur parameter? 5890.15 angstrom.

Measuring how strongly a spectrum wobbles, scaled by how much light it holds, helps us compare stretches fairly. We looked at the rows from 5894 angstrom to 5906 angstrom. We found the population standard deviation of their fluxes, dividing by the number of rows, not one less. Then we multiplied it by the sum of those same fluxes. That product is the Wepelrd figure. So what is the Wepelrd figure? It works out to 2.83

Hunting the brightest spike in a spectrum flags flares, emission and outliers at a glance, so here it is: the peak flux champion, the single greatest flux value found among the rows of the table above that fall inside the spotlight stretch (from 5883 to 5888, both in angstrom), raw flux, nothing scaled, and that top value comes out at 1.245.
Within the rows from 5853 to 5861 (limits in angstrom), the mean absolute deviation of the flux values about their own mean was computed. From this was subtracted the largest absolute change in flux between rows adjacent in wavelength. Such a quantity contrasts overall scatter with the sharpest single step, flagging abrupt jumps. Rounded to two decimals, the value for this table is -0.20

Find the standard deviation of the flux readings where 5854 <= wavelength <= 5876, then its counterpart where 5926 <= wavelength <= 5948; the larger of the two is 0.08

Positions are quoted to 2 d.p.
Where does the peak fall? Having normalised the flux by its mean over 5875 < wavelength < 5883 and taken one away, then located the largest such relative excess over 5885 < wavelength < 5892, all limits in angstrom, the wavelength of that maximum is 5886.08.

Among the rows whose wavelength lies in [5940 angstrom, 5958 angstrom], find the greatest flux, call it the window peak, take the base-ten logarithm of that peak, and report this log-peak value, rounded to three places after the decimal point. 0.168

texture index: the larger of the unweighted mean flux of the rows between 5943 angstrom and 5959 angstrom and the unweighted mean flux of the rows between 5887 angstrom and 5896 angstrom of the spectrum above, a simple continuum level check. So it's 1.42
